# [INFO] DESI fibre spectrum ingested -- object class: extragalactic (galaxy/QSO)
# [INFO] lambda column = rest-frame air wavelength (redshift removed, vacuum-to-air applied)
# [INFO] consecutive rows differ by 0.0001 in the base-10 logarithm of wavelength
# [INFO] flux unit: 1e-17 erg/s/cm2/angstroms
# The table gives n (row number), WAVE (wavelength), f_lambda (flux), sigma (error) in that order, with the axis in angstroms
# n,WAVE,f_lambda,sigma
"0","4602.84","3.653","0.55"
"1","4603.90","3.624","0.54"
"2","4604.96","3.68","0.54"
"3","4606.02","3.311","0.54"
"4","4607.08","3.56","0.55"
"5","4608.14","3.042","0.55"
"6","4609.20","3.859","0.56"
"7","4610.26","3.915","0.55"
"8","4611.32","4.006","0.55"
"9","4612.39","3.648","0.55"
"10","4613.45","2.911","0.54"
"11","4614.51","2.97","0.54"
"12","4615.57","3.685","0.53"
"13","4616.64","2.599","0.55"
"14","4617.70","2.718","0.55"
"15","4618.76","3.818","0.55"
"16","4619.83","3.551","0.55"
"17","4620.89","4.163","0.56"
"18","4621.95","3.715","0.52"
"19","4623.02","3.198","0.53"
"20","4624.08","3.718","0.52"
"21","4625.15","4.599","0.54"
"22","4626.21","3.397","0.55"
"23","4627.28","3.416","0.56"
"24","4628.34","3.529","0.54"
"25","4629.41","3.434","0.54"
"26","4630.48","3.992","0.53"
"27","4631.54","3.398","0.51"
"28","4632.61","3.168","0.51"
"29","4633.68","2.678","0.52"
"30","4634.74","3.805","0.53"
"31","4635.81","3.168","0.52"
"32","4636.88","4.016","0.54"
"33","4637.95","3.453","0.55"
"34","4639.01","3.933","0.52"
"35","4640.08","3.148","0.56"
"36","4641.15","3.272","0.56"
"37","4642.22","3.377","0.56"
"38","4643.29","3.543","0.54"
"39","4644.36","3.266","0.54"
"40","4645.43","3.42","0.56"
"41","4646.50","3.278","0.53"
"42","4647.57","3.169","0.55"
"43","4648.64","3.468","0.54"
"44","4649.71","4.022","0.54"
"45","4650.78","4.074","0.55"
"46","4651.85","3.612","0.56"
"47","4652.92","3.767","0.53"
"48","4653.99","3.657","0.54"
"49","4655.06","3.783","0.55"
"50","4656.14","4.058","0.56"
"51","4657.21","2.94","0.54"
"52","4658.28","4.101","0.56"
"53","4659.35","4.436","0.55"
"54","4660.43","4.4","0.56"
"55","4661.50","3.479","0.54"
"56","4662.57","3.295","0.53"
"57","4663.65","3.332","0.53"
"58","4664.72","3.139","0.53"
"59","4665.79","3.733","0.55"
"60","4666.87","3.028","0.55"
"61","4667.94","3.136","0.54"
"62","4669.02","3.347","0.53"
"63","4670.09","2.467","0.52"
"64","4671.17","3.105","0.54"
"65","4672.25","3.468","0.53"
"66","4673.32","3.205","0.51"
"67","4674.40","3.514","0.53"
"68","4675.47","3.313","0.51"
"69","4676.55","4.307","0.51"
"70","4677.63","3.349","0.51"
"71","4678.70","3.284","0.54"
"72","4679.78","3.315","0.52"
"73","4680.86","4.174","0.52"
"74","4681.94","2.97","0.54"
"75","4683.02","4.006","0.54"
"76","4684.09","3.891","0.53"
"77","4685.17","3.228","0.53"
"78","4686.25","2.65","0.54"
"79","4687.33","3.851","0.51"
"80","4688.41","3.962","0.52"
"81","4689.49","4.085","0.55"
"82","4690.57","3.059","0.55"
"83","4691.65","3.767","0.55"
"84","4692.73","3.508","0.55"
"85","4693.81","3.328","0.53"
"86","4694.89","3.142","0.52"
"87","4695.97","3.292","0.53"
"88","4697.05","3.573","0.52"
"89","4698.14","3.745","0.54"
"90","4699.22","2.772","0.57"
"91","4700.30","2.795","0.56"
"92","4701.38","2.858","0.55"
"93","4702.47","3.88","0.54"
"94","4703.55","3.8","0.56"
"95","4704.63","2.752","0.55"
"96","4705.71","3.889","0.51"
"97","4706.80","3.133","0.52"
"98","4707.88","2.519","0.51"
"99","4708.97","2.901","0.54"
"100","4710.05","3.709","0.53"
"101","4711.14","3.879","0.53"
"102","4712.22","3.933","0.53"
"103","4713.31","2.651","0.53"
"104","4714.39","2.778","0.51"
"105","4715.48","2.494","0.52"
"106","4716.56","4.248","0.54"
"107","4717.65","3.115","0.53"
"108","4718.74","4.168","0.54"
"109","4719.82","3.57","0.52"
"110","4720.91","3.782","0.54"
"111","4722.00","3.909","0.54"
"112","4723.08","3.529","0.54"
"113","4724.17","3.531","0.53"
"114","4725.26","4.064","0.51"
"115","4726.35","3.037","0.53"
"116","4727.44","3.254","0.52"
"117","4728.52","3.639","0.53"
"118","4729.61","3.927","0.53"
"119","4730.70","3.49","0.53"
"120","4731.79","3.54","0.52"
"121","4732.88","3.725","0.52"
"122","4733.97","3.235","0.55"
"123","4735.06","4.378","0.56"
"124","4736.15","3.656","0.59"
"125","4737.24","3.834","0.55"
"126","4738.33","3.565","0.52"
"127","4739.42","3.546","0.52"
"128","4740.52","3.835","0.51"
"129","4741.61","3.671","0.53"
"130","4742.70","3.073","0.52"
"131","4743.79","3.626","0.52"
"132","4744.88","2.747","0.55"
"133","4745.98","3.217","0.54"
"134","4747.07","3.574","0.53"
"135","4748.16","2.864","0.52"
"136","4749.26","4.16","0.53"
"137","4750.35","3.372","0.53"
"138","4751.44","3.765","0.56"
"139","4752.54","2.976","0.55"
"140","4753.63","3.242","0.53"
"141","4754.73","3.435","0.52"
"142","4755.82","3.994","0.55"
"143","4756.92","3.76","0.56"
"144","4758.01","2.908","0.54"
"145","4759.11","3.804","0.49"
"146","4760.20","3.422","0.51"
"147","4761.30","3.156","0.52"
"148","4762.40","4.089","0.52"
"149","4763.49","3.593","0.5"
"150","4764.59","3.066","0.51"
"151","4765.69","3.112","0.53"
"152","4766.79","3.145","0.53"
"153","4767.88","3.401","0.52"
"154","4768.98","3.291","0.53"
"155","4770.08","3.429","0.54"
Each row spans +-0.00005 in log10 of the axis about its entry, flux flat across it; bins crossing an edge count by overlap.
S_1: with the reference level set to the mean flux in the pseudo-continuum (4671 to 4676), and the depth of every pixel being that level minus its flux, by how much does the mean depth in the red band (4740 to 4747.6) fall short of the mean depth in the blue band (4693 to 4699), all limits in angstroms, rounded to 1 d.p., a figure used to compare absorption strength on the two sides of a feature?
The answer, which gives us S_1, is 0.0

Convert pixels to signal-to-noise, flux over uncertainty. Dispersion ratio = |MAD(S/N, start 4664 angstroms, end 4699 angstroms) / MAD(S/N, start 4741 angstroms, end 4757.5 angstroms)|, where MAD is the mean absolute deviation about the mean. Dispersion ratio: 1.06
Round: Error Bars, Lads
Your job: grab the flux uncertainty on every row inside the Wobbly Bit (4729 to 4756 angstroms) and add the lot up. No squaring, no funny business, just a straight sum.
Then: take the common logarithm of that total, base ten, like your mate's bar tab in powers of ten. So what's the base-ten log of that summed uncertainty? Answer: 1.13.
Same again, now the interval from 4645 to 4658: 0.82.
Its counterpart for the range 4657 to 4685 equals 1.14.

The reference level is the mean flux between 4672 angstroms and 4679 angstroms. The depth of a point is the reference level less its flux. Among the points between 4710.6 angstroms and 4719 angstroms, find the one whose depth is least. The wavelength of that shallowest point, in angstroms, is 4716.56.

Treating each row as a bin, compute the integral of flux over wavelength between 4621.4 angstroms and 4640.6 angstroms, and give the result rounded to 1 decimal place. 68.0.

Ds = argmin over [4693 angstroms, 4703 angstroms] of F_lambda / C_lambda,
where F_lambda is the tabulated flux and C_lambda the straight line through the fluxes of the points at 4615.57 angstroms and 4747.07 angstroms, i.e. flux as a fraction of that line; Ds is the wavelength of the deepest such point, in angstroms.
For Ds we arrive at 4699.22 angstroms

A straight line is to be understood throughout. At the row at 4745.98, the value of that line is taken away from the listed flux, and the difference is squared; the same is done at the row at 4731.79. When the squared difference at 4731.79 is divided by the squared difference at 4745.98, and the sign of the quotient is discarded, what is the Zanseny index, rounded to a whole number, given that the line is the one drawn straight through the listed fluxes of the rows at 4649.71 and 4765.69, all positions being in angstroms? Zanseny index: 11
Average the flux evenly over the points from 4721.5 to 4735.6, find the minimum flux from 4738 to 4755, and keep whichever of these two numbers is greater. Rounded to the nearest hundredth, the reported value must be 3.64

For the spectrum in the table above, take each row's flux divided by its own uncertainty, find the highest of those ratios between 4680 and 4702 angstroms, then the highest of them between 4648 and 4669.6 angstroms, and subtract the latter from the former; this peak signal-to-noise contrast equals -0.04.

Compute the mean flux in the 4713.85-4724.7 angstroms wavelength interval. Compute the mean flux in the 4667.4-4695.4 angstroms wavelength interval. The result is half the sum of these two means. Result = 3.48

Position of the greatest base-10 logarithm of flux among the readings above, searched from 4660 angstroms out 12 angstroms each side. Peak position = 4659.35 angstroms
